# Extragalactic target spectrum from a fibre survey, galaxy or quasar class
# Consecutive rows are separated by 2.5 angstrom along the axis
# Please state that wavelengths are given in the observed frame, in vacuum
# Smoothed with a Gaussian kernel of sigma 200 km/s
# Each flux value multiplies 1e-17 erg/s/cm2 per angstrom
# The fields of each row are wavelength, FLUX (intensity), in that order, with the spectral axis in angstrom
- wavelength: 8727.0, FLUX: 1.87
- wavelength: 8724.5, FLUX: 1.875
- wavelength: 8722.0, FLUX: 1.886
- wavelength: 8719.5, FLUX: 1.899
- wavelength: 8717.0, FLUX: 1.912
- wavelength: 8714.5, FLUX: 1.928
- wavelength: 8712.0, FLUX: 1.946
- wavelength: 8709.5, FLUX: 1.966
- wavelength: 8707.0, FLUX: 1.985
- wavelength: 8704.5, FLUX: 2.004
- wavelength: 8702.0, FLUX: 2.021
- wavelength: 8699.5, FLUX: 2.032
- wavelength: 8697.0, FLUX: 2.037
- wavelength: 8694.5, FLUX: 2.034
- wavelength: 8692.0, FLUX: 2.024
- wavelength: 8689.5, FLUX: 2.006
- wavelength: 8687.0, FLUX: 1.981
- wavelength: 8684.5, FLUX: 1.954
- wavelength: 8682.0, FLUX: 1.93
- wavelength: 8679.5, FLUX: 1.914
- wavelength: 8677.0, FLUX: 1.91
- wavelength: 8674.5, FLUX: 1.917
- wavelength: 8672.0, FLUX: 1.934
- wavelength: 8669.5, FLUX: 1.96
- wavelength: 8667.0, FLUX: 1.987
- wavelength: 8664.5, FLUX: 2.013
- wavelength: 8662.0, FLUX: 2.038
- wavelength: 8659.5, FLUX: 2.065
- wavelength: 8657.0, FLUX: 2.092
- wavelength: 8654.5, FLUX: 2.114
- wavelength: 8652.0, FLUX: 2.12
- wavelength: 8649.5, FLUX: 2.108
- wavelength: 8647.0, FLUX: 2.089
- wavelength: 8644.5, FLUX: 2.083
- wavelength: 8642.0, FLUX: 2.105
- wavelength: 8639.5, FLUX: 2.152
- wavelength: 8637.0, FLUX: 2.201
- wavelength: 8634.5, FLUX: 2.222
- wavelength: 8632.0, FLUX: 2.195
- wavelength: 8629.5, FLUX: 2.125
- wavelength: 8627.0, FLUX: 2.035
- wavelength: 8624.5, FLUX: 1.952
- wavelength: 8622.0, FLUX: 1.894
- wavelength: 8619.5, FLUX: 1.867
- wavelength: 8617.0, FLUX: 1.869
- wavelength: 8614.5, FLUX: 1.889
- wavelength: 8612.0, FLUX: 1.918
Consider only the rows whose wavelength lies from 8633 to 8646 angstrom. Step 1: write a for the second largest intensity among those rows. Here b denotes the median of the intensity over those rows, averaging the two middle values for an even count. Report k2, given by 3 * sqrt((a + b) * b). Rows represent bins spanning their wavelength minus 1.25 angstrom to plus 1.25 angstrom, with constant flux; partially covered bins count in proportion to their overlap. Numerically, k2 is 9.2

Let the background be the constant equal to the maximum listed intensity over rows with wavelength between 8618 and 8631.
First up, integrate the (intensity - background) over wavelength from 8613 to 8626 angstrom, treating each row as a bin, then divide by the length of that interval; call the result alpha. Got -0.23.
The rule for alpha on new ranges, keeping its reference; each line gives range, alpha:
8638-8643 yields 0.01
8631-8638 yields 0.08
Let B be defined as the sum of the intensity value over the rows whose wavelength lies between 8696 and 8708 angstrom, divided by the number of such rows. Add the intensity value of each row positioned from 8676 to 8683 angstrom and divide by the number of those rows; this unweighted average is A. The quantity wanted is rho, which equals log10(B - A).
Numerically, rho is -1.0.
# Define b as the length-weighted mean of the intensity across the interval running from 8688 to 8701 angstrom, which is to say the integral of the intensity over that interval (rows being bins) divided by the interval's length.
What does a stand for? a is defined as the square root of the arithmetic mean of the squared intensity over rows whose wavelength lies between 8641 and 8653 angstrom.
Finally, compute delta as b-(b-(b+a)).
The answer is 4.13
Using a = 2.10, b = 2.03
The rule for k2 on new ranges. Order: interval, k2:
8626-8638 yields 9.3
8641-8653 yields 8.9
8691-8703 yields 8.6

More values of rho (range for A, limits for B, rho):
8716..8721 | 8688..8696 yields -0.9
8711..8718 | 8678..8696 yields -1.3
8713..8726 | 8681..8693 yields -1.1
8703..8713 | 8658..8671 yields -1.4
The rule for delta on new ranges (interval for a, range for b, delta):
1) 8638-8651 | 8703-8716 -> 4.07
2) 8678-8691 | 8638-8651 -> 4.07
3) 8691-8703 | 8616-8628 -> 3.95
